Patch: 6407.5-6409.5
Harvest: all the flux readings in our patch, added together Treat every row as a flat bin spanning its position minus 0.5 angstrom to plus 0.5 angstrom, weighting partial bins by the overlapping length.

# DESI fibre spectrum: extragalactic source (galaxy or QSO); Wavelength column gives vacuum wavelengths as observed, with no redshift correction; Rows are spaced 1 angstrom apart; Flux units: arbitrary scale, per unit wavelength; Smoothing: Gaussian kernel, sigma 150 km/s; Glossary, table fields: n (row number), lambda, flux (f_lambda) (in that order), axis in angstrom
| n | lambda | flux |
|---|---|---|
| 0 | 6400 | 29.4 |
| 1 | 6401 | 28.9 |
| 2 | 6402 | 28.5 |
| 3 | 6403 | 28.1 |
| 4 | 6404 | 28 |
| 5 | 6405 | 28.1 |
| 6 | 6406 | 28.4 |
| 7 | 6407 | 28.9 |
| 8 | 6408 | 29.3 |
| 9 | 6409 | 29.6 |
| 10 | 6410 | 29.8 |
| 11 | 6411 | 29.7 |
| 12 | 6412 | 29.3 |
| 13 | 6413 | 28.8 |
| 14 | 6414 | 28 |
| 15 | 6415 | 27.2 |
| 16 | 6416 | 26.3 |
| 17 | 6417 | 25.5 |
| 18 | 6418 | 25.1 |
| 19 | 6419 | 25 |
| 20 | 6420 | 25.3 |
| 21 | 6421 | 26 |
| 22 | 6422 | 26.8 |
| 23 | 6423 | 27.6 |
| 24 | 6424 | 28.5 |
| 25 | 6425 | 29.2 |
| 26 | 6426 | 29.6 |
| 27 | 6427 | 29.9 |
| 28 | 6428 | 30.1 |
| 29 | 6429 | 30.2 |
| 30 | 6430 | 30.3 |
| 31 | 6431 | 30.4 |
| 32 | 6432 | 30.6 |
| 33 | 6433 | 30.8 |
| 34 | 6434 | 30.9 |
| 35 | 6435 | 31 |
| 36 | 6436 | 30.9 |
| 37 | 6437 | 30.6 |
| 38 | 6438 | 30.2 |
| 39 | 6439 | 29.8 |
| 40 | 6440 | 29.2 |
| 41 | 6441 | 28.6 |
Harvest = 58.9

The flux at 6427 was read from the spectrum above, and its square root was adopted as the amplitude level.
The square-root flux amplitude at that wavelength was 5.5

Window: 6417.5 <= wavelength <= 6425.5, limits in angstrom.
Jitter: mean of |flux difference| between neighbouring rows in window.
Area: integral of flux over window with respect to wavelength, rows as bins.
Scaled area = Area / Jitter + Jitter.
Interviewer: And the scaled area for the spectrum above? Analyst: 348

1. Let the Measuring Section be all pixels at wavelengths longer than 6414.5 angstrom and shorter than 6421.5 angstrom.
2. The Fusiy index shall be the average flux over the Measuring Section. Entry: 25.8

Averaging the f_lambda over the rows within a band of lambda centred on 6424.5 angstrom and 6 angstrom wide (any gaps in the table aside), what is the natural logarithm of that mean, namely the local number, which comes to 3.35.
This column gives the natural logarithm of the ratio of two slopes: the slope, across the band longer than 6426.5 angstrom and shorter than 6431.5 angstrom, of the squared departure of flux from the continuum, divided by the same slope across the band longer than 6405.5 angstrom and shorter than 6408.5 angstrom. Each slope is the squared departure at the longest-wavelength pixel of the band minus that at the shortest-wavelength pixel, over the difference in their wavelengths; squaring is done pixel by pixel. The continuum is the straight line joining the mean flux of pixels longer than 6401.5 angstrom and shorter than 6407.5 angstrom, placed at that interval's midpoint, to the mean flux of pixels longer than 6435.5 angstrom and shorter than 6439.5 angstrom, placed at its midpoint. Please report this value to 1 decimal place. -2.0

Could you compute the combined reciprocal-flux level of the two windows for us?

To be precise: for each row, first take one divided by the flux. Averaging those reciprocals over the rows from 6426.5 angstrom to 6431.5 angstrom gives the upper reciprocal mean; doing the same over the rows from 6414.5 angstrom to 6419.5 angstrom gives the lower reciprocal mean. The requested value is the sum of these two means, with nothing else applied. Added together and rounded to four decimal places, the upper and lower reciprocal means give 0.0719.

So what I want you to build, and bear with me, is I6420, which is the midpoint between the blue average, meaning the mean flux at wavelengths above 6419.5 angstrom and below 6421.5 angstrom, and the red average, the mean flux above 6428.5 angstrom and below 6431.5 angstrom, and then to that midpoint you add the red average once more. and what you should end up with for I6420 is 58.3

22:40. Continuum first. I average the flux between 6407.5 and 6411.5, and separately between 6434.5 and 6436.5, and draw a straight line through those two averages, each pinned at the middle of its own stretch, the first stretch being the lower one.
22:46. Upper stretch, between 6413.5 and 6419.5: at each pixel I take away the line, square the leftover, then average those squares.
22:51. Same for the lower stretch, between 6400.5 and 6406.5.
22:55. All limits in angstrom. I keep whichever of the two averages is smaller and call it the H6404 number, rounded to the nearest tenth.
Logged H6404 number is 1.0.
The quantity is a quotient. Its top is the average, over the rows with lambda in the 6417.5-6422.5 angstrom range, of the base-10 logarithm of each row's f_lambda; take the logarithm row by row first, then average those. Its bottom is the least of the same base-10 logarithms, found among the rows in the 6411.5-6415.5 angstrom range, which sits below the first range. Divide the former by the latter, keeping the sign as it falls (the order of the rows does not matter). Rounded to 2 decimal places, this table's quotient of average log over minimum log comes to 0.98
